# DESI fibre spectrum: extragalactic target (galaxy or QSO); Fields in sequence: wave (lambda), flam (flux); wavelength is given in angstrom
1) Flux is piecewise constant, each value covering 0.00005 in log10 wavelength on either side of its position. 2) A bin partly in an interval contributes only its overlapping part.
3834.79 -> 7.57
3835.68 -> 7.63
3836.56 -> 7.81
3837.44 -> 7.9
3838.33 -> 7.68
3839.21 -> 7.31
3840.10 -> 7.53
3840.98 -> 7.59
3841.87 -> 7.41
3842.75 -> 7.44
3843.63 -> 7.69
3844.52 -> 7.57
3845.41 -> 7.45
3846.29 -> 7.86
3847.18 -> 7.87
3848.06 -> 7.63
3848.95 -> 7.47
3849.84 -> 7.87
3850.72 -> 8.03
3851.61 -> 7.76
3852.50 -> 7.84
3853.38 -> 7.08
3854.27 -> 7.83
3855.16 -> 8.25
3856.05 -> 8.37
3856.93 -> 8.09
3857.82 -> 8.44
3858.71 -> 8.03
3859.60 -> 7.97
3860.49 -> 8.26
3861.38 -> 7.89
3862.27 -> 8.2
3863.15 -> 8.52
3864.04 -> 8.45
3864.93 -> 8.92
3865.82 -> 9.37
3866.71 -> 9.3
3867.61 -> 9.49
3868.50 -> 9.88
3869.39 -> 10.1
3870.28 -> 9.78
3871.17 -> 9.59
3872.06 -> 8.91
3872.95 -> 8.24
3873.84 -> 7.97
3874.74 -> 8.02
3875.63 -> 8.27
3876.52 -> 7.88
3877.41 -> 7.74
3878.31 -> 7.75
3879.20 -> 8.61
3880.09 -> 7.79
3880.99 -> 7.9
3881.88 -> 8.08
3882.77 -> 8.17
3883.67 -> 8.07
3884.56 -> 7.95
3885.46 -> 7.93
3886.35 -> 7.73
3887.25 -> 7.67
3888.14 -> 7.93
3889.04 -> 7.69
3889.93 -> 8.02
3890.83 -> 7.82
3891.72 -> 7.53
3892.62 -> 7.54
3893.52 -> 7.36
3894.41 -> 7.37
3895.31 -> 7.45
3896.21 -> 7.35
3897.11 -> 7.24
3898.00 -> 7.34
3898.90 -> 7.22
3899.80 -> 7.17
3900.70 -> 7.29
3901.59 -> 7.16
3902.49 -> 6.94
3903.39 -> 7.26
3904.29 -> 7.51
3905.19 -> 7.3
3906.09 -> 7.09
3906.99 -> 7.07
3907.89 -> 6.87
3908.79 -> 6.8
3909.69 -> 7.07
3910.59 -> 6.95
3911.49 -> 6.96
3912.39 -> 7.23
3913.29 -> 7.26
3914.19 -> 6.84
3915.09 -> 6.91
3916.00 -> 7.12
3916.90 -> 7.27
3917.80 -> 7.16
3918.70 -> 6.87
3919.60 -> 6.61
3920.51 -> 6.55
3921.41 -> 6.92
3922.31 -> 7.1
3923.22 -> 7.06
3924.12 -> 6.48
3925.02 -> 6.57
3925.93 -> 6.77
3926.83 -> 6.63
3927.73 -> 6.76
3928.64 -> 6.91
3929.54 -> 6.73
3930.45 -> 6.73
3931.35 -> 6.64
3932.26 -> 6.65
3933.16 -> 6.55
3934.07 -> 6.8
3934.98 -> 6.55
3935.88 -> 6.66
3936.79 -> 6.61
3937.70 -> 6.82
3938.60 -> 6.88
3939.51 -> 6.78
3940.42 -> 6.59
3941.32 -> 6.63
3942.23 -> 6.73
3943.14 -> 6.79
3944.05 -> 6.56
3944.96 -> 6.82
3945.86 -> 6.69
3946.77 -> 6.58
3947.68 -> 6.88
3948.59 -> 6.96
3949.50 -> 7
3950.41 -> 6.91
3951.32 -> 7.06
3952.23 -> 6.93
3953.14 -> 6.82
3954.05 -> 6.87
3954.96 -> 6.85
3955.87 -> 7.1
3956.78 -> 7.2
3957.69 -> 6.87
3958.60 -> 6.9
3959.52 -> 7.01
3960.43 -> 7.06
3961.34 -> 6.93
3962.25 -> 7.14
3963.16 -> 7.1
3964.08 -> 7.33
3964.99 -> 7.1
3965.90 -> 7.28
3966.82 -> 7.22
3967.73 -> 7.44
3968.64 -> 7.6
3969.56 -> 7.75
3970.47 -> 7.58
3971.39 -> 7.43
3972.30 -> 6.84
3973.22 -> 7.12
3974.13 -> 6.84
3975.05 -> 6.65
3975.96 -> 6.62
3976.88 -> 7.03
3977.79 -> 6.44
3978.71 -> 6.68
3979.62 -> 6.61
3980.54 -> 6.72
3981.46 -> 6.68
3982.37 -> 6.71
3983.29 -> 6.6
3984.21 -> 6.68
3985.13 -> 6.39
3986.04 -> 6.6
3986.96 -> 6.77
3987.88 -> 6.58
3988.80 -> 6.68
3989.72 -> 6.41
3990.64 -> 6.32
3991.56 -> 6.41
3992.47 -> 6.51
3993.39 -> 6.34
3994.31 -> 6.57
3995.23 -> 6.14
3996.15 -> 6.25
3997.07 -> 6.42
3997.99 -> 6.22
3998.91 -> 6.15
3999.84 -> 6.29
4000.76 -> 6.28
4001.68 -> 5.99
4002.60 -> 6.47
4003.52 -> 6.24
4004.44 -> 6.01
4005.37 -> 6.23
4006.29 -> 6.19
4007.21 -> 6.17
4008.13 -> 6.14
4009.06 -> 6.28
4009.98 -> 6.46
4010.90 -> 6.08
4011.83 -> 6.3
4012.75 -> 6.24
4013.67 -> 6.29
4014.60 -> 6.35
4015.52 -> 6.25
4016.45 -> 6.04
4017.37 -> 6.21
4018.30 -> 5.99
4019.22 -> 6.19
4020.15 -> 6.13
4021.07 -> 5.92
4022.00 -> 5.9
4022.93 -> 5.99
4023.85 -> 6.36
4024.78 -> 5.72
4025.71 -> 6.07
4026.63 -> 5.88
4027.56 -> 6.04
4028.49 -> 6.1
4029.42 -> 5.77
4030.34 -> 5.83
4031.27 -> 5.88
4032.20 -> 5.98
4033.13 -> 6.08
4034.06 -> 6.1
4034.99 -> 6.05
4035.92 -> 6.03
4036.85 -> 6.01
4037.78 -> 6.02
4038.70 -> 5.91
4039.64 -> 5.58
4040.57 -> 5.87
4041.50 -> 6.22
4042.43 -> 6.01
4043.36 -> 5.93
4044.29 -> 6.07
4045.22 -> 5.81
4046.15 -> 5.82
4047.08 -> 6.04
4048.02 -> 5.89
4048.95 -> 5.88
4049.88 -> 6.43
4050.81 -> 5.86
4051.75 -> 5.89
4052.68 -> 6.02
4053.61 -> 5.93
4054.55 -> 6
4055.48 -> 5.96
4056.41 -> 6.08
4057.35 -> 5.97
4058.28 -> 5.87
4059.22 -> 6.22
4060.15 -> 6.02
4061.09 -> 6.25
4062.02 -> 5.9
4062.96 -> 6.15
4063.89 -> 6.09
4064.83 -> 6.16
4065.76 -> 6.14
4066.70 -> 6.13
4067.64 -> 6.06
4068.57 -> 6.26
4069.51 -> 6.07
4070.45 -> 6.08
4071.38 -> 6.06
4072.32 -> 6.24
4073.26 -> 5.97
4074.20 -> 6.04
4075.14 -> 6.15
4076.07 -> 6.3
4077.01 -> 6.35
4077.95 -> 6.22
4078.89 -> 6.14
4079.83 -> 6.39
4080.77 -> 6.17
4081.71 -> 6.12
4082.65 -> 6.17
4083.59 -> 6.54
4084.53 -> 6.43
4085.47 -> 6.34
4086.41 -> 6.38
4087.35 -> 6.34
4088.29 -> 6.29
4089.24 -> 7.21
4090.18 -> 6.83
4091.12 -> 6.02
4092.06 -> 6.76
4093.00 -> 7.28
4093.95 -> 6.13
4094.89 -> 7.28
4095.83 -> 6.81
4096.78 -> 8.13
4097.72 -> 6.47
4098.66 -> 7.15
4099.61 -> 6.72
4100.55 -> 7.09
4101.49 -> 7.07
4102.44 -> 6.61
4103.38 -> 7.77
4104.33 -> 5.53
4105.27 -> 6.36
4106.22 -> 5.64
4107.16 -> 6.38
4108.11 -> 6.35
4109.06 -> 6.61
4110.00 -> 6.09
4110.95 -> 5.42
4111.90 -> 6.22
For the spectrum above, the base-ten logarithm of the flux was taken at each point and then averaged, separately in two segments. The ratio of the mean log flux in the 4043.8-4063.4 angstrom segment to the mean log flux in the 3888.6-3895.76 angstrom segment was 0.884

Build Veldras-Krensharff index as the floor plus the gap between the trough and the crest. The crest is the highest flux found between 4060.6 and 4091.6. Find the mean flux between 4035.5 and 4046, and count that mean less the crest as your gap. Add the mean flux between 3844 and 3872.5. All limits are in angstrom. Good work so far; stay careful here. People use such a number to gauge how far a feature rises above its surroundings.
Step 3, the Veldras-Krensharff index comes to 7.1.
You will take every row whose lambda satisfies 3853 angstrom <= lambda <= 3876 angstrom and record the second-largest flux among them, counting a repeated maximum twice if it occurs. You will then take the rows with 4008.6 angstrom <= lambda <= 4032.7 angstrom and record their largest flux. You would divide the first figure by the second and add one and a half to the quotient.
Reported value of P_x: 3.03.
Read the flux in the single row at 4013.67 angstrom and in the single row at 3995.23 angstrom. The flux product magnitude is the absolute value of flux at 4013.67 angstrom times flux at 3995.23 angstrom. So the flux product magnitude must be 38.6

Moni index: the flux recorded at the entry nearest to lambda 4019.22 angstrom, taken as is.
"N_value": 6.19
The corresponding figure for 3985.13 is 6.39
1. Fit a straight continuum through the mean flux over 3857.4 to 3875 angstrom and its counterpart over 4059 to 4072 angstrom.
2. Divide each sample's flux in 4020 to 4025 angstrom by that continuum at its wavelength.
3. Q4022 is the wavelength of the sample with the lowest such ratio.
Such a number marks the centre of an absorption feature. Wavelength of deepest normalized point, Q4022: 4024.78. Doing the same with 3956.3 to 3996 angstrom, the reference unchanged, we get 3995.23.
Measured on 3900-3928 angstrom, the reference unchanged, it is 3924.12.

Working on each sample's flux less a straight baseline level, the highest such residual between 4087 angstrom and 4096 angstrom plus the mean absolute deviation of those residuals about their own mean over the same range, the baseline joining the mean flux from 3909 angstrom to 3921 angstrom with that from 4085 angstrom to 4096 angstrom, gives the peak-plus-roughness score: 1.1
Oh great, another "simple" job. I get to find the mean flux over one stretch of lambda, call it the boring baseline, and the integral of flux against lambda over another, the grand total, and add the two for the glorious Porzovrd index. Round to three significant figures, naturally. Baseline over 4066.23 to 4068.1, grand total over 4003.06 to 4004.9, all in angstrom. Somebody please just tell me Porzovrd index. 17.4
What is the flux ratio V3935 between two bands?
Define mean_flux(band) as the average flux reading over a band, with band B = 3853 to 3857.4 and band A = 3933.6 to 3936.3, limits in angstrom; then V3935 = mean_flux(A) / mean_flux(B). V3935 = 0.84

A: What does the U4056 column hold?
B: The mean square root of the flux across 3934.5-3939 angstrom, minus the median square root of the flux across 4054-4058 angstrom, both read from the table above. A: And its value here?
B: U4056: 0.143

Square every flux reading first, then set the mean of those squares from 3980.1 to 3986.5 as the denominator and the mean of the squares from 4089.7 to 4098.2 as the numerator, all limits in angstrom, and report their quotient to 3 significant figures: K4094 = 1.08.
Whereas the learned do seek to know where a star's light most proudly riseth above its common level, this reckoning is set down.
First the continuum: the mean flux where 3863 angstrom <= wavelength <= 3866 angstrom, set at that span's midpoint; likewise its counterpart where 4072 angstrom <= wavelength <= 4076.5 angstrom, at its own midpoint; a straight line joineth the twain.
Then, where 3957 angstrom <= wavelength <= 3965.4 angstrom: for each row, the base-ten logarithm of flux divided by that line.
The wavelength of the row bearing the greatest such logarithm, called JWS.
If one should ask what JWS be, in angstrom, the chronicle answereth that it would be 3964.08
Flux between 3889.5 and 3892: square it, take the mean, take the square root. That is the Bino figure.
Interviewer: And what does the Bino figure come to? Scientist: 7.8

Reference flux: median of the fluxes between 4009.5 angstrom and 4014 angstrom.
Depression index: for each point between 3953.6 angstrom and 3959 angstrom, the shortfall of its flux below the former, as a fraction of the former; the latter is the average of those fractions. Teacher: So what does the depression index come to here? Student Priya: -0.11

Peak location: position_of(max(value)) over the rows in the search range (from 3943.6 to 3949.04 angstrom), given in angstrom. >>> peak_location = 3948.59 angstrom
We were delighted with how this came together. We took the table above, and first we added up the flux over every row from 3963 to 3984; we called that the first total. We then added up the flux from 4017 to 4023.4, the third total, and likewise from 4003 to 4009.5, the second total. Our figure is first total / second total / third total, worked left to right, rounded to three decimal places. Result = 0.088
